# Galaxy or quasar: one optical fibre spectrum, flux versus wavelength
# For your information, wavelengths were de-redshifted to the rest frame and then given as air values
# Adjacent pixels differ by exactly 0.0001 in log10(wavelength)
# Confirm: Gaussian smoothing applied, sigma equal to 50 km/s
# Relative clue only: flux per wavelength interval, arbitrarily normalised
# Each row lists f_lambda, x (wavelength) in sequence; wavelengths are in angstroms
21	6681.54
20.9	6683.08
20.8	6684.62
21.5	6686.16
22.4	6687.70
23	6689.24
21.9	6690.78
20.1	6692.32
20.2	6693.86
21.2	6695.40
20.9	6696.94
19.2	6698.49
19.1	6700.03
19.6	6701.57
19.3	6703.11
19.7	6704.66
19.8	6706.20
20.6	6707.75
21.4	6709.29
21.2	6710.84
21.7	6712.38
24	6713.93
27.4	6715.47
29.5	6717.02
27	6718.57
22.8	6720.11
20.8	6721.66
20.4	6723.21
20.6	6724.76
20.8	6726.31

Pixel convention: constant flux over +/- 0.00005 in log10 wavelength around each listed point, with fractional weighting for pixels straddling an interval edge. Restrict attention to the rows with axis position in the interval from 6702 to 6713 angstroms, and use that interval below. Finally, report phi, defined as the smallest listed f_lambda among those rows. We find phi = 19.3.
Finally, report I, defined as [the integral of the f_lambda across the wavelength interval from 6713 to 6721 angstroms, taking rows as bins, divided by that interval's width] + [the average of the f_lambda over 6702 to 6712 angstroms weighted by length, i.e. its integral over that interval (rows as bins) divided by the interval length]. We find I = 46.3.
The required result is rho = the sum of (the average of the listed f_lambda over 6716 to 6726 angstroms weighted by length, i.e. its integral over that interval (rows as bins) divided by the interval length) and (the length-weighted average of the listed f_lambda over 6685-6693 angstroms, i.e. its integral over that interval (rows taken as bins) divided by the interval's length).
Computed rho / 45.2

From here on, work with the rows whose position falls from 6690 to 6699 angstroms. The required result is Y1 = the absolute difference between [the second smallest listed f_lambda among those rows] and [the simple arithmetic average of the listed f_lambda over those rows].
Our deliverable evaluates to 0.5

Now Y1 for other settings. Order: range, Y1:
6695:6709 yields 0.7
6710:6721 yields 3.1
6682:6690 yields 0.8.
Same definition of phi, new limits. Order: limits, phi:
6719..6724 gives 20.4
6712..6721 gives 21.7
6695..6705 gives 19.1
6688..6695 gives 20.1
